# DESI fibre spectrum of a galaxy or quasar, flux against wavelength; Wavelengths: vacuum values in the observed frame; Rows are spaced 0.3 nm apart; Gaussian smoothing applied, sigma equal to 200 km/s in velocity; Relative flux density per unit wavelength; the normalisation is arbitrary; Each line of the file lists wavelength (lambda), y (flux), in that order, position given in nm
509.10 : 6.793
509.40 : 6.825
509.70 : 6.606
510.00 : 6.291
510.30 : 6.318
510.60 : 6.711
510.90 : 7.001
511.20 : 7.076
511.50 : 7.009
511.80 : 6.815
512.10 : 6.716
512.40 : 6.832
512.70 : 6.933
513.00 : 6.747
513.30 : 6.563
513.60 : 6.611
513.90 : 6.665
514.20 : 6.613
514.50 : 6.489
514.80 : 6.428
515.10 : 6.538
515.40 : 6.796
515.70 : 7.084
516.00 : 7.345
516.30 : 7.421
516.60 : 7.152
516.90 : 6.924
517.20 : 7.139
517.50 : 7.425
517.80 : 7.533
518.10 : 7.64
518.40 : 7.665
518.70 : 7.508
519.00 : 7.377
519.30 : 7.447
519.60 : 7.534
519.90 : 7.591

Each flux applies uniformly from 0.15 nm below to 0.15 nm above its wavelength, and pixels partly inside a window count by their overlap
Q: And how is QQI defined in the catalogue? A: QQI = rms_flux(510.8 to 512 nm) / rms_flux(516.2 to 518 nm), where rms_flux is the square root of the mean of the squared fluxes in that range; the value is 0.96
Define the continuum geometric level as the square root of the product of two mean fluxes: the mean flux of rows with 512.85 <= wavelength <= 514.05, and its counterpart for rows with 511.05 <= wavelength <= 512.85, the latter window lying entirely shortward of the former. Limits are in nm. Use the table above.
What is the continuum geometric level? 6.8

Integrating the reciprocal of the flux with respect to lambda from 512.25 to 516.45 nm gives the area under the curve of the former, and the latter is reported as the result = 0.62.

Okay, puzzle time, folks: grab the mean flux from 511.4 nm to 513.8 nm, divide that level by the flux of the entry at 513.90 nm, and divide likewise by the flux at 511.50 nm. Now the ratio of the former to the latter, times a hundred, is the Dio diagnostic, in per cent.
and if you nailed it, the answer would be 105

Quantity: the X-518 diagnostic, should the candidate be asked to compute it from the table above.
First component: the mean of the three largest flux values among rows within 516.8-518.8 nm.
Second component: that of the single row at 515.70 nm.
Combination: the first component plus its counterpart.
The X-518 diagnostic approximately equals 14.7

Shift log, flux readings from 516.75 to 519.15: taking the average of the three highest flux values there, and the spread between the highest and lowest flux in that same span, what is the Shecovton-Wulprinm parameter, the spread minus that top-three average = -6.9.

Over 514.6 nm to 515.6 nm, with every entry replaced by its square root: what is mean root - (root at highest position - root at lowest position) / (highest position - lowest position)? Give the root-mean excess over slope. 2.45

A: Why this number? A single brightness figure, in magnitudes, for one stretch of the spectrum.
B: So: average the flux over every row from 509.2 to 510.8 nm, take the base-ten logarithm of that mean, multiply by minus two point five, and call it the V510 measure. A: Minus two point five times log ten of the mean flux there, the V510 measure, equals -2.04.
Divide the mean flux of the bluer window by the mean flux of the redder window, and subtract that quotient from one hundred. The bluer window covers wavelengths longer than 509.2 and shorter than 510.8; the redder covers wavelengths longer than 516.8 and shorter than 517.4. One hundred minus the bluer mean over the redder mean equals 99.1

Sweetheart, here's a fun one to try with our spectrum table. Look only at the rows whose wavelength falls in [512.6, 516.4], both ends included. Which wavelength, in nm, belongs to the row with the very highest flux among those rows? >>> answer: 516.30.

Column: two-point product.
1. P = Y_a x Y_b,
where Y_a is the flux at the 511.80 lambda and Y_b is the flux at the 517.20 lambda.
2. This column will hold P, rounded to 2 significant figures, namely 49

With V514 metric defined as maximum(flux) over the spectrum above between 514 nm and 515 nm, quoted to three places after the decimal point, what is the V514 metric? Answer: 6.613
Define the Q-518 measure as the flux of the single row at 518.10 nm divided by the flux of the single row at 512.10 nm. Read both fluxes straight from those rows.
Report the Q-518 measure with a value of 1.14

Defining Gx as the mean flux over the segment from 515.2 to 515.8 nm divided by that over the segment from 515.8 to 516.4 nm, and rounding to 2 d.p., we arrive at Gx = 0.94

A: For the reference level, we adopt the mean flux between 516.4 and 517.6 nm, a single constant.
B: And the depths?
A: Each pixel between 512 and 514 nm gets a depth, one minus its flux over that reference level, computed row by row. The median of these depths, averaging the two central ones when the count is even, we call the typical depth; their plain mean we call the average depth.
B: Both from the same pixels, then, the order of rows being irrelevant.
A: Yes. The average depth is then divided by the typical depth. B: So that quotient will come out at 0.98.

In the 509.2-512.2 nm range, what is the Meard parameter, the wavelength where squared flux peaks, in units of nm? 511.20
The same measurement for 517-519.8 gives 518.40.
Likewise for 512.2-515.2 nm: 512.70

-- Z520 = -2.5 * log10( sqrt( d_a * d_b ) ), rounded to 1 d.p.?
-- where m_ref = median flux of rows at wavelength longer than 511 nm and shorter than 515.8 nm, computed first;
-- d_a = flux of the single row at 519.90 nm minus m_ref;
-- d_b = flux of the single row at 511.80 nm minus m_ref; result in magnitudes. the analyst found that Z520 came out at 1.4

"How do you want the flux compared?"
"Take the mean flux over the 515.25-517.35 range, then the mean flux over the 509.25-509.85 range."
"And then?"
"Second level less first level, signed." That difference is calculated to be -0.4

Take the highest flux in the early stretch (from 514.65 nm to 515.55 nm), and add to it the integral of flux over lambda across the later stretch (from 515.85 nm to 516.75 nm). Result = 13.4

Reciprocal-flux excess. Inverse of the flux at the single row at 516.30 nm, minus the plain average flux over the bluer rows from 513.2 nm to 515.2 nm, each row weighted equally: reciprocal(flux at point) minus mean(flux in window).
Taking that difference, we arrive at -6.42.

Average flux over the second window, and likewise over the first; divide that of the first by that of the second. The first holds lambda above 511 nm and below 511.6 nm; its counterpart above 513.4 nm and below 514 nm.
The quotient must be 1.06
